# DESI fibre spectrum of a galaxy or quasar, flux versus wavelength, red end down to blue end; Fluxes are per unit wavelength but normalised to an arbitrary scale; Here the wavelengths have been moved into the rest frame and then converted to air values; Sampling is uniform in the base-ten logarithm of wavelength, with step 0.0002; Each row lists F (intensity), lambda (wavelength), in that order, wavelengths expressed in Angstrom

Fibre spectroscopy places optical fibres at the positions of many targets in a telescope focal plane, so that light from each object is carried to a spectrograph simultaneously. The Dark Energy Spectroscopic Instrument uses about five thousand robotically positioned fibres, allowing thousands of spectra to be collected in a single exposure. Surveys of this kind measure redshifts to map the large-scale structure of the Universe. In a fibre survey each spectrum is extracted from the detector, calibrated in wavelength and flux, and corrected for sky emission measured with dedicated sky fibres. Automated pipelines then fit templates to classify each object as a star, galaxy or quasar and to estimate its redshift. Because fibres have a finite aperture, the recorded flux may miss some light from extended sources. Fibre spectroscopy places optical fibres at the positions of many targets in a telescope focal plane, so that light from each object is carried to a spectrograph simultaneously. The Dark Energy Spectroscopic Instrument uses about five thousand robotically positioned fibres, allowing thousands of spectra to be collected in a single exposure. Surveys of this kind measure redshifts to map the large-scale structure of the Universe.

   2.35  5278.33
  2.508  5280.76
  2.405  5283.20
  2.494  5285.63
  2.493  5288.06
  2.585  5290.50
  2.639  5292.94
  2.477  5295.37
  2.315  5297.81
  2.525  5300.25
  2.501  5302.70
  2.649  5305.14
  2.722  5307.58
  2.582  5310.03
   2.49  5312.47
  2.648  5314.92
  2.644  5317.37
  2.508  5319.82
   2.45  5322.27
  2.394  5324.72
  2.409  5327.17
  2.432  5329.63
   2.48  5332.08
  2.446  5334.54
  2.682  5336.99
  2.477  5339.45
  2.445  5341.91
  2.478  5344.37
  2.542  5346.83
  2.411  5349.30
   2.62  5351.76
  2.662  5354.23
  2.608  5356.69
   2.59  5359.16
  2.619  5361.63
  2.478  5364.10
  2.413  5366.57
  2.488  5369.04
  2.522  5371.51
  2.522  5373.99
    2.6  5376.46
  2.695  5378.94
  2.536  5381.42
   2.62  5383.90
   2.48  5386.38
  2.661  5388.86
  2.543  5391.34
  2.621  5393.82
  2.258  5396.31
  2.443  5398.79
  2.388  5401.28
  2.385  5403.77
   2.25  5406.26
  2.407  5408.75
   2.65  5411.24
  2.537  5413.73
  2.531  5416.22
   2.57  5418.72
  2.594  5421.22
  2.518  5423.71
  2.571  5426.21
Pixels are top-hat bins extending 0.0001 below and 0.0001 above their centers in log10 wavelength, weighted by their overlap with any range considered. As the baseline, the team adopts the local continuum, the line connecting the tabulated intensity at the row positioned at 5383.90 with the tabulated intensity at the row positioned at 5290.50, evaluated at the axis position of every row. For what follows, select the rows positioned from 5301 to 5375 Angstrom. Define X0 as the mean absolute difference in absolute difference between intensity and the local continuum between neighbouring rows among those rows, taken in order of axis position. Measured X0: 0.06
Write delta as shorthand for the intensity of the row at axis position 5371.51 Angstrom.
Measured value 2.522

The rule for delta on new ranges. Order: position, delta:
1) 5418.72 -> 2.57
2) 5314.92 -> 2.648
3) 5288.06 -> 2.493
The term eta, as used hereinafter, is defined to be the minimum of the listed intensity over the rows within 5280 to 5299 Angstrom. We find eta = 2.315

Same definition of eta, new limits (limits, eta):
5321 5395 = 2.394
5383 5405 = 2.258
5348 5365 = 2.411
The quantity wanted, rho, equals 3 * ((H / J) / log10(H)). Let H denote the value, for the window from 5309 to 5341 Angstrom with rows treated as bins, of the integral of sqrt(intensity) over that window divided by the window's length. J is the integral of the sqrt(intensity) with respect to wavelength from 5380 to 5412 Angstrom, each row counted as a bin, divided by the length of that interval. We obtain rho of 15.1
